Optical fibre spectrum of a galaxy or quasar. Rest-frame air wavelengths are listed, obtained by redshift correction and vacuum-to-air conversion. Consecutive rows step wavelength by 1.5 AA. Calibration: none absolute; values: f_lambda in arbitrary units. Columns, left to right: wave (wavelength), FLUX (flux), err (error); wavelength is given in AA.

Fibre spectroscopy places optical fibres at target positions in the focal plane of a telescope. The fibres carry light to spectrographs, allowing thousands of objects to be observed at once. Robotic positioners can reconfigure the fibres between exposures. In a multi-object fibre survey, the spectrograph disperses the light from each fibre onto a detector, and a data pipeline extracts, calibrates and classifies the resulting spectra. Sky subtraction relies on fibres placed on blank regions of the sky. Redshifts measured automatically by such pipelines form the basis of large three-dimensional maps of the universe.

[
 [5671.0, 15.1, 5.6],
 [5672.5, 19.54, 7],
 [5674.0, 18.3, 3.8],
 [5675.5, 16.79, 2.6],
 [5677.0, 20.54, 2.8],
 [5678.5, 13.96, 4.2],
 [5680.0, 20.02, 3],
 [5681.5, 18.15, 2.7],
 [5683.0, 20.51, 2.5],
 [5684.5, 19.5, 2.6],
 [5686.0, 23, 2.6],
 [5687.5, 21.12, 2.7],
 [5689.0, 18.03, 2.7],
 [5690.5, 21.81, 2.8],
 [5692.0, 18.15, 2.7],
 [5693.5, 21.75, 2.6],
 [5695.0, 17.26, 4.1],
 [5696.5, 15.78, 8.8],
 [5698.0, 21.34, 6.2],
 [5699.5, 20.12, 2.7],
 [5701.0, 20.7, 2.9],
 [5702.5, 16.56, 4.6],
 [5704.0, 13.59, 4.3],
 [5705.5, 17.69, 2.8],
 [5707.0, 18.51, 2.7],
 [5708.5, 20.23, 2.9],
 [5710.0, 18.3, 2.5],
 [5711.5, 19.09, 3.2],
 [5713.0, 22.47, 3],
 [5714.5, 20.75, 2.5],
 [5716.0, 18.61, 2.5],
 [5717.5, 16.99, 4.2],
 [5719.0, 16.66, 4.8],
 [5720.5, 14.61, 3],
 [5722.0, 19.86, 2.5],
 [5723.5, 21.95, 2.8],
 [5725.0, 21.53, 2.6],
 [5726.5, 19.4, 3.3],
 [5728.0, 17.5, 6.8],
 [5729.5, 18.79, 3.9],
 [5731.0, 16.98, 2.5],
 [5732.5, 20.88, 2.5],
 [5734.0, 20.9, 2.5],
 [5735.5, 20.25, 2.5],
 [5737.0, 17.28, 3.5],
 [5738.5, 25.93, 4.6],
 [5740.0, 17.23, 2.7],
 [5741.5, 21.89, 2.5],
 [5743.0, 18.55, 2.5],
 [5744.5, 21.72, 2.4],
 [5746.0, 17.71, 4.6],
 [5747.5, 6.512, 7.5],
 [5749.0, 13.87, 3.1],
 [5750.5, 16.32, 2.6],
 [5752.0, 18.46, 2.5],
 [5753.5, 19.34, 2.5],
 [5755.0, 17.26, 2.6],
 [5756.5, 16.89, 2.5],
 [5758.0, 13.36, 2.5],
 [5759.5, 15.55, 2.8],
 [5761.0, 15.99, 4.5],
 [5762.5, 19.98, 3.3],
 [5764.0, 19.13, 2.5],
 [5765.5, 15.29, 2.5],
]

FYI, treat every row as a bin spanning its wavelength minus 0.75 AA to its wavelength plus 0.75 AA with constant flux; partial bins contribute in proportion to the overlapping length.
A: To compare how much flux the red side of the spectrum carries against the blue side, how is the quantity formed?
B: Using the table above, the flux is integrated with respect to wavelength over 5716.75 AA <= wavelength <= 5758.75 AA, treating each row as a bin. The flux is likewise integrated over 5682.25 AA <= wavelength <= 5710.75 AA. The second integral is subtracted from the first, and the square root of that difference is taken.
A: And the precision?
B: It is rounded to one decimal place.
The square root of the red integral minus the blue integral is 14.7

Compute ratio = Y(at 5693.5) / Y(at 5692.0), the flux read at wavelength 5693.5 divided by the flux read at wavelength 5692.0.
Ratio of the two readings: 1.20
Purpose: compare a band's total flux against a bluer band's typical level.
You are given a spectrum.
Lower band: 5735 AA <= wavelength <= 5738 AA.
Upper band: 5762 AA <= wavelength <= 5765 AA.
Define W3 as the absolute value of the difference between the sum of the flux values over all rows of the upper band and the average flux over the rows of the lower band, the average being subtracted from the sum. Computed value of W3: 20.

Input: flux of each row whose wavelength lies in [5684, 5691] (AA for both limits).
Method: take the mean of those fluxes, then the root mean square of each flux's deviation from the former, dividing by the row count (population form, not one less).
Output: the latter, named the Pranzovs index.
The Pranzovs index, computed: 1.7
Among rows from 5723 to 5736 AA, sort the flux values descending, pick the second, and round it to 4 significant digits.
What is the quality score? 21.53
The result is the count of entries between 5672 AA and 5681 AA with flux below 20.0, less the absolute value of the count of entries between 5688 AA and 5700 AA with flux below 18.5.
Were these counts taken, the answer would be 0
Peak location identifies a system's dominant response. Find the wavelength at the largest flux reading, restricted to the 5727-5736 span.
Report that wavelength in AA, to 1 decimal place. 5734.0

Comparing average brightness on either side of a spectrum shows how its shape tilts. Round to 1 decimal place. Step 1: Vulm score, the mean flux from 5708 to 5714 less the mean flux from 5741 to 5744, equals -0.2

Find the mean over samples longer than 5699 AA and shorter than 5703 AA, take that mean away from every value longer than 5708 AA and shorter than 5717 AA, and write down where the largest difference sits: 5713.0 AA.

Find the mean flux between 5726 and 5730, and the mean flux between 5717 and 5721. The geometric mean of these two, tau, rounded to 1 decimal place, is 17.3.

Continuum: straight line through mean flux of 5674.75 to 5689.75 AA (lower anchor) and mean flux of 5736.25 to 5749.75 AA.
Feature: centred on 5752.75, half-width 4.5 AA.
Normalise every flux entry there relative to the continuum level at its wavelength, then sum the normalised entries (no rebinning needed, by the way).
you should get 5.8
